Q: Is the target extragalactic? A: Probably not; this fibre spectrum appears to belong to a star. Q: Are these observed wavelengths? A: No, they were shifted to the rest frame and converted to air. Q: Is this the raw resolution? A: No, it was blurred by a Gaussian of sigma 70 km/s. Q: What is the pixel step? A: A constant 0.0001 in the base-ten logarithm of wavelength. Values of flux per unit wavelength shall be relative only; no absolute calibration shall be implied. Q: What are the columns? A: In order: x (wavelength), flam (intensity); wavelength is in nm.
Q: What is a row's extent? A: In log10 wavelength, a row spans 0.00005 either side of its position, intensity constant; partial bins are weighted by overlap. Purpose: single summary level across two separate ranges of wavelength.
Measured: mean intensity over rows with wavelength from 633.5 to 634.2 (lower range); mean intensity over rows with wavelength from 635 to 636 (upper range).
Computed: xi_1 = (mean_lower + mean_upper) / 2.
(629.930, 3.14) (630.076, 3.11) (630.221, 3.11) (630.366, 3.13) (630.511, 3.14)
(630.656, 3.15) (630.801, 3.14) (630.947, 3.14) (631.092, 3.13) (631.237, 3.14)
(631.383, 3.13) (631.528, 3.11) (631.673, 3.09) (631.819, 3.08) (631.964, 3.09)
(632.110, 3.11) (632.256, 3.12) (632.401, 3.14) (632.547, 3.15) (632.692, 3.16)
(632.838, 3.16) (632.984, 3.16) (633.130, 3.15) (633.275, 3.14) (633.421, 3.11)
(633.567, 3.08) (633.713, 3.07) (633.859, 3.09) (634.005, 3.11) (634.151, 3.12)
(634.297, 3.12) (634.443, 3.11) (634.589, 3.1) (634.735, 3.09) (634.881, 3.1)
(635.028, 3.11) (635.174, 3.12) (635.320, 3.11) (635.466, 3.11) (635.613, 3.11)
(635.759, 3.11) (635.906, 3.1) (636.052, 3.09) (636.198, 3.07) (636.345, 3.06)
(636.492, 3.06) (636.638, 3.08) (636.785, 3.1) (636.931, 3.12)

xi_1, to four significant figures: 3.102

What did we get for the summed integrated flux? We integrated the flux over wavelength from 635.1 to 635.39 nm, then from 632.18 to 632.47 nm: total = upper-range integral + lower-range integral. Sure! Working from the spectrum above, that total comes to 2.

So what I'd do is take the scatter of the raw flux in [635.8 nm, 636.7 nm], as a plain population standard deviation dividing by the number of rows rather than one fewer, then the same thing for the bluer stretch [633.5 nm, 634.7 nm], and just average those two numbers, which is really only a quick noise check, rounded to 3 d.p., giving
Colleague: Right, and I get 0.016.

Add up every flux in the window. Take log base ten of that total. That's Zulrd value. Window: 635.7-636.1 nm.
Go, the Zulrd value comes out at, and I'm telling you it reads 0.97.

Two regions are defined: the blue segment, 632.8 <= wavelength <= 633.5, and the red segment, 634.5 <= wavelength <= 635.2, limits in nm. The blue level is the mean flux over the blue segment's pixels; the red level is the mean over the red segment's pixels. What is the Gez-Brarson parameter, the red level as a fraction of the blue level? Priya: 0.987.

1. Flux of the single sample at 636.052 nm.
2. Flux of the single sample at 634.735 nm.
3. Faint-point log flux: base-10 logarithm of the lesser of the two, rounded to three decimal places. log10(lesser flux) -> 0.490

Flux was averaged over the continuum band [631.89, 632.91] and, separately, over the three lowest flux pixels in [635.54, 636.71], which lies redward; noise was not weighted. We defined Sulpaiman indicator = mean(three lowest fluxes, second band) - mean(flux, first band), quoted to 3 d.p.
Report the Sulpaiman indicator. -0.070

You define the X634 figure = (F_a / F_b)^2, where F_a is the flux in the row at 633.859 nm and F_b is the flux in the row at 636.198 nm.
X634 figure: 1.01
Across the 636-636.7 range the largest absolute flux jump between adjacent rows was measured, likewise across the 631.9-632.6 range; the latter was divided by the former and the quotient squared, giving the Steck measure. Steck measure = 1.0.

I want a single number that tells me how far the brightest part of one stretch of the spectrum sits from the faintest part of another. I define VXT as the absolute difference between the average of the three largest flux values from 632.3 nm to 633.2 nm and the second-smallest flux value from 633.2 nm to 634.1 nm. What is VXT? 0.08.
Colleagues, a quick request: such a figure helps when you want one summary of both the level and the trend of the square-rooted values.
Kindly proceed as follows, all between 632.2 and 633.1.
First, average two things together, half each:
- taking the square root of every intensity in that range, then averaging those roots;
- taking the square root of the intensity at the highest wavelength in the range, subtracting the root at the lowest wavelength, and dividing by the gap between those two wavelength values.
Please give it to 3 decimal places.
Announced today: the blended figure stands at 0.895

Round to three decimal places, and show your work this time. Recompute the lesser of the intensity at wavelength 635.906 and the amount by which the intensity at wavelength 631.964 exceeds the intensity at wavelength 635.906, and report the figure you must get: -0.010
